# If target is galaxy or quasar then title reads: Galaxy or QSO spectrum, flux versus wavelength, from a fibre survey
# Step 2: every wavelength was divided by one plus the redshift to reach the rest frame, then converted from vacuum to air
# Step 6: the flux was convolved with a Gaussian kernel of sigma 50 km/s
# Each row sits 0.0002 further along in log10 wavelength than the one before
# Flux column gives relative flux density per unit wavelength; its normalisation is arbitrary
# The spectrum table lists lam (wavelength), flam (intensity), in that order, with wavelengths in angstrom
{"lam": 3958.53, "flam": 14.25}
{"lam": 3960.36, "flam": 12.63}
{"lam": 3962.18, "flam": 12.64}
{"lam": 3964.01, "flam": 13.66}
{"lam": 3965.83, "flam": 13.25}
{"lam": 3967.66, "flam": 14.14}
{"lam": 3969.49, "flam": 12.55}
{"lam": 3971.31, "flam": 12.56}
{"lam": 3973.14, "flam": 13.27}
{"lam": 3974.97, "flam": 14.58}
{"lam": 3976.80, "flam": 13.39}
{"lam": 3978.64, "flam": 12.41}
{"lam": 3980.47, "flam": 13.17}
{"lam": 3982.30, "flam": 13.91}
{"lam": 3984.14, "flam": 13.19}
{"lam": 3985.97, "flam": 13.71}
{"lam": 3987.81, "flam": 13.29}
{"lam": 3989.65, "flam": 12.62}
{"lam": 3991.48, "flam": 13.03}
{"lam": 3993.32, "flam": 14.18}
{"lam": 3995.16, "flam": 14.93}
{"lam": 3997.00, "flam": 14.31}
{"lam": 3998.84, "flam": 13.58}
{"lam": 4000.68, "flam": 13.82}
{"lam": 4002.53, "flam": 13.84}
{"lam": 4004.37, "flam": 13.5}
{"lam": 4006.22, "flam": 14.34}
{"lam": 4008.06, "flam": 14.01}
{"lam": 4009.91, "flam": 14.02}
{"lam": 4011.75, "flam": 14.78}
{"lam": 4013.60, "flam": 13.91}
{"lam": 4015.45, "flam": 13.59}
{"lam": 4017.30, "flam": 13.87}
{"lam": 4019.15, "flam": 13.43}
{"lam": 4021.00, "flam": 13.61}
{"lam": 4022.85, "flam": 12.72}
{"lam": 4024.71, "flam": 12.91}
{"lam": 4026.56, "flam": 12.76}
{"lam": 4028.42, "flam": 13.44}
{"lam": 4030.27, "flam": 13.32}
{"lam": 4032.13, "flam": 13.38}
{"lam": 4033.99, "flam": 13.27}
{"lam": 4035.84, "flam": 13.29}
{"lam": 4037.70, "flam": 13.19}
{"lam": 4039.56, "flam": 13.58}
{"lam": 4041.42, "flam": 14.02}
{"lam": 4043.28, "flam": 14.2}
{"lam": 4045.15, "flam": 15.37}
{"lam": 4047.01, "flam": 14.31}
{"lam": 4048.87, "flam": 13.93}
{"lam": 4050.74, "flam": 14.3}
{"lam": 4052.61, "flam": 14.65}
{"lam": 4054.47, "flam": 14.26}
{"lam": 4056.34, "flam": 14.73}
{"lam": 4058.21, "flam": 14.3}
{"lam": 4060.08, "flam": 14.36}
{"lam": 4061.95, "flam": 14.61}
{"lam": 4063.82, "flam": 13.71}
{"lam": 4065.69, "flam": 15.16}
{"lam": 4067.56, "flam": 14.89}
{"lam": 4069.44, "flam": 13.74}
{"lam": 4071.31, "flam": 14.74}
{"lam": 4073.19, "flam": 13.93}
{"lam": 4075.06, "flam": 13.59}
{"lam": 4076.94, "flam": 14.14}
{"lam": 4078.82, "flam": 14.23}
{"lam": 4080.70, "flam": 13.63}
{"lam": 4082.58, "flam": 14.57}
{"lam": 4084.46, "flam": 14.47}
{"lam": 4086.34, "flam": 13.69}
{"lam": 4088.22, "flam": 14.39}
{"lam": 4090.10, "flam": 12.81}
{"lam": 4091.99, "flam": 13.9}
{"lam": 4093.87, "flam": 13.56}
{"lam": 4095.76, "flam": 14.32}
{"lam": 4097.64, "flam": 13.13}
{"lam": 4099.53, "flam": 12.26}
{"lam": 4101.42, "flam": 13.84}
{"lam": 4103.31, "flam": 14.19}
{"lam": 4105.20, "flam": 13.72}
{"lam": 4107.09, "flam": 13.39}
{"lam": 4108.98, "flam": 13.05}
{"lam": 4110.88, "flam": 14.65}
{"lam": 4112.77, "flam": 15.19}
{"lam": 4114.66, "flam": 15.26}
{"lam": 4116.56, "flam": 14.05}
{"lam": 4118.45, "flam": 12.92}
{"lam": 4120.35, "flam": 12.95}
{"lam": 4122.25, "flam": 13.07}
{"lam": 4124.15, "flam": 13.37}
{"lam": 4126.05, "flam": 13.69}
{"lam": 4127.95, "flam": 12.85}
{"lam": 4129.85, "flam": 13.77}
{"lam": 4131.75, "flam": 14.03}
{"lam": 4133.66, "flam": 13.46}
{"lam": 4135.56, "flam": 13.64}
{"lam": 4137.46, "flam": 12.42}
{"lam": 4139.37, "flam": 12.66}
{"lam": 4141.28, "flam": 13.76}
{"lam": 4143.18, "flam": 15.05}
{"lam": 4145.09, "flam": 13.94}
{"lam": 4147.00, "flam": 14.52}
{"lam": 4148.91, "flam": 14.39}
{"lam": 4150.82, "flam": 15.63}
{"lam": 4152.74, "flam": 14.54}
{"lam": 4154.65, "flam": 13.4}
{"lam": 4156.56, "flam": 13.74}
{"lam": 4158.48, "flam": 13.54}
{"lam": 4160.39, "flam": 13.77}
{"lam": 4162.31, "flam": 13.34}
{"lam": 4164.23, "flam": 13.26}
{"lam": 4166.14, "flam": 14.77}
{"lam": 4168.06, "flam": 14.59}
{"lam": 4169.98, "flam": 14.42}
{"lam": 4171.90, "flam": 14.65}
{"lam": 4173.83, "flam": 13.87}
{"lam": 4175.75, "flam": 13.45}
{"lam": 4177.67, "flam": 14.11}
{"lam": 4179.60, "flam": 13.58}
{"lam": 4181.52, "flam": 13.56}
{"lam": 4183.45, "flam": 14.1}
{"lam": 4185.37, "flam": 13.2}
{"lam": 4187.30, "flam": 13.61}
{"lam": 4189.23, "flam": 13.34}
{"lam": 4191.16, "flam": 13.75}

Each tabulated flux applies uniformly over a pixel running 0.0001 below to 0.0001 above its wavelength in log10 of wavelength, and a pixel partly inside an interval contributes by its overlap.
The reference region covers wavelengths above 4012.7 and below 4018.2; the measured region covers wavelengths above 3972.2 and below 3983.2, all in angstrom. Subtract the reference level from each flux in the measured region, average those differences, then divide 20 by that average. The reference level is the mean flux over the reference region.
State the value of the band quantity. -60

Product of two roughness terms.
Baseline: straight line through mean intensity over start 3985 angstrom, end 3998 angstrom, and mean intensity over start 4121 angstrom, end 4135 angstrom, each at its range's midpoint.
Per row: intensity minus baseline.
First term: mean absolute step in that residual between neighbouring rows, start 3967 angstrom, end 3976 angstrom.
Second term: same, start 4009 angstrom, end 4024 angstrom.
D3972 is 0.48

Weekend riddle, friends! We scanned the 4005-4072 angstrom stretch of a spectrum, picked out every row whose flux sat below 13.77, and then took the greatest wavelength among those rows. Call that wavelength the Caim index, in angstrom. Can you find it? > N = 4069.44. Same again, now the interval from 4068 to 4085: 4080.70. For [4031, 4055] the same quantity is 4039.56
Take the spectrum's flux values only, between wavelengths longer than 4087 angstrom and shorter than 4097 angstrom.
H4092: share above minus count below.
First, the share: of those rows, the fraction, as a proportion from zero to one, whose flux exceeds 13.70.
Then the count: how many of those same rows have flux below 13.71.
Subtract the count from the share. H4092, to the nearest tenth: -1.4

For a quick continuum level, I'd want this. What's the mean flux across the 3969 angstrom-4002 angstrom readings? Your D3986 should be 13.5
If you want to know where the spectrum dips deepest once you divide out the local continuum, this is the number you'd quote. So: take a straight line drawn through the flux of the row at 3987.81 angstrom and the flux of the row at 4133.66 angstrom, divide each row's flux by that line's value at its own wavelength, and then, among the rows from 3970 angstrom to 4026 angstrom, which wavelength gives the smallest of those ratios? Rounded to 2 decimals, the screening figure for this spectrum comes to 3978.64 angstrom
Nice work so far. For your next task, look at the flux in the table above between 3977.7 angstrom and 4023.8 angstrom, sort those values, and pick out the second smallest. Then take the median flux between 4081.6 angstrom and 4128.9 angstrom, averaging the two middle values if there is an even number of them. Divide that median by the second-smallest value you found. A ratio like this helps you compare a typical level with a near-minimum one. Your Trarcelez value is 1.08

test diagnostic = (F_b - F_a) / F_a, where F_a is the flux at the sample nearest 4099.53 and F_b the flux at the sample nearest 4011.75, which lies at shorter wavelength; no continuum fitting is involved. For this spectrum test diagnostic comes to 0.21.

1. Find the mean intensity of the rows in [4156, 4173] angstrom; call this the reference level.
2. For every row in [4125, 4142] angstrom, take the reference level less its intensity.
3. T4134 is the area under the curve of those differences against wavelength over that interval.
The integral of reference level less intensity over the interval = 11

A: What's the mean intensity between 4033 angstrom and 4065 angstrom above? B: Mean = 14.1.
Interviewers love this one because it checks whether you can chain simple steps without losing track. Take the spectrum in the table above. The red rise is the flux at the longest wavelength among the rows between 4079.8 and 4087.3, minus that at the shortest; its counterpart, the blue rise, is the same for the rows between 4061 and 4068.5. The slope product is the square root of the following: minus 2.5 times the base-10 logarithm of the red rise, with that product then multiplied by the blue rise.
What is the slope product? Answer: 0.9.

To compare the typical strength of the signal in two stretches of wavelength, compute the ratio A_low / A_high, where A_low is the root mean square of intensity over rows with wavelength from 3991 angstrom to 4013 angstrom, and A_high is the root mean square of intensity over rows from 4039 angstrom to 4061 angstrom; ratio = 0.98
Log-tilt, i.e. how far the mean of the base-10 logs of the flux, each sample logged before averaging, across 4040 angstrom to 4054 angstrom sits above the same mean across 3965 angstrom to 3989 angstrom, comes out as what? 0.033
